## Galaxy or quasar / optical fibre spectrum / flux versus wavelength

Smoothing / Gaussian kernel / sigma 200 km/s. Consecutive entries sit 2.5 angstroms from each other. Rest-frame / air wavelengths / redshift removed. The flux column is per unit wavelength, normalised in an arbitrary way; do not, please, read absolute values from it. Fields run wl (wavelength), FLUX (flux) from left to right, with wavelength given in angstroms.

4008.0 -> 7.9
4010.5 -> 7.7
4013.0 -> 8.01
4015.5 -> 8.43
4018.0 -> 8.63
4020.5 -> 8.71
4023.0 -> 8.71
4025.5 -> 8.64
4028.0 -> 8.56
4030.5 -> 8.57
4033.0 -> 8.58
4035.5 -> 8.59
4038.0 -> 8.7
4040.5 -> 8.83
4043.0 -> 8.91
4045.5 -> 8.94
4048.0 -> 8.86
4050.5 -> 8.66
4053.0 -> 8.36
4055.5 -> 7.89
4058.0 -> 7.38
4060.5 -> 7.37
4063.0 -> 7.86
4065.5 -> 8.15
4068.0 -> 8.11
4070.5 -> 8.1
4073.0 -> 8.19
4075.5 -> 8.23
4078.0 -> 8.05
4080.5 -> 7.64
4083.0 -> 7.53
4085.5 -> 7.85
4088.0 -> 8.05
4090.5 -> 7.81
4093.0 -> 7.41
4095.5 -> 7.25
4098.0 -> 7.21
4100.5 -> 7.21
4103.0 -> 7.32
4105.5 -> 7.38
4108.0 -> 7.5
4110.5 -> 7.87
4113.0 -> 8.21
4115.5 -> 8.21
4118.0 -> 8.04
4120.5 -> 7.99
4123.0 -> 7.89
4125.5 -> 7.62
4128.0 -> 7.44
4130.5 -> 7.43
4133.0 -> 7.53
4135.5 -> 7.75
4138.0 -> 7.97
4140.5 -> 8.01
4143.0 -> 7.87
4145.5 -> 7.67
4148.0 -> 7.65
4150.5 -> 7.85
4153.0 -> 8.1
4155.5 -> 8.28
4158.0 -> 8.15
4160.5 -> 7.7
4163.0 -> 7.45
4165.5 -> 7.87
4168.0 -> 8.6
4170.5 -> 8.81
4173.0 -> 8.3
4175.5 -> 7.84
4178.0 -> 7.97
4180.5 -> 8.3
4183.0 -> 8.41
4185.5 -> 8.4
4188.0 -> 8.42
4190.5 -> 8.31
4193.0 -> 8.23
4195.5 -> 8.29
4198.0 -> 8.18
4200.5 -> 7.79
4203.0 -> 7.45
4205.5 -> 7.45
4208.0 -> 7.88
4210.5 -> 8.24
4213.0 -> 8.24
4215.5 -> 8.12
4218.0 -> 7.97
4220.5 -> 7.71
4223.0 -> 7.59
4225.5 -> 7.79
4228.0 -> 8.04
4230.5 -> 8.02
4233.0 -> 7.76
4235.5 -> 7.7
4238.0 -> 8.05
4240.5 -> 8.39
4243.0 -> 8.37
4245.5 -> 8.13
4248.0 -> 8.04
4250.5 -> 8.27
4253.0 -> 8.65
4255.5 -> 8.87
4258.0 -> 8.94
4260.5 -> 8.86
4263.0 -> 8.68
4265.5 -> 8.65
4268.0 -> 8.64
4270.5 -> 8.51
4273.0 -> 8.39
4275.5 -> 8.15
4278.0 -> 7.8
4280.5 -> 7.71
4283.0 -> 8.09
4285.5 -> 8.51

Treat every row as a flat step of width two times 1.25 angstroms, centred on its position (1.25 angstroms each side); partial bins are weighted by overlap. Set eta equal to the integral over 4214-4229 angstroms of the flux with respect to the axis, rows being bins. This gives 118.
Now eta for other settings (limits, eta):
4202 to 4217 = 119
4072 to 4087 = 119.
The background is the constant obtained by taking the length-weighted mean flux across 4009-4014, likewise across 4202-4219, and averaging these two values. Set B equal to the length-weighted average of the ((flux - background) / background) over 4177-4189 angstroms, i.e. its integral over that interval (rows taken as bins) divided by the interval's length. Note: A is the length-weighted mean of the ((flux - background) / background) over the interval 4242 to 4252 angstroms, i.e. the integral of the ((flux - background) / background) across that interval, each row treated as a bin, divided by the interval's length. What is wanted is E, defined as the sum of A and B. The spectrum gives 0.10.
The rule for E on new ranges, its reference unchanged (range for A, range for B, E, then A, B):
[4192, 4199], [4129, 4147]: 0.03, 0.04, -0.02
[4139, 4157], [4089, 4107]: -0.06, 0.01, -0.06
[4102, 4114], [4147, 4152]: -0.04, -0.03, -0.01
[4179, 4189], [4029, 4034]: 0.15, 0.06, 0.09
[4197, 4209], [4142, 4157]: -0.01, -0.02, 0.00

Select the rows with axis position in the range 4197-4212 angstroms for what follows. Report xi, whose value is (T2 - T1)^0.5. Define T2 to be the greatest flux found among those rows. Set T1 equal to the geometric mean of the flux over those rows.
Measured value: 0.644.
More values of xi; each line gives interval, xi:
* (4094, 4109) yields 0.435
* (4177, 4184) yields 0.431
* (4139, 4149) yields 0.460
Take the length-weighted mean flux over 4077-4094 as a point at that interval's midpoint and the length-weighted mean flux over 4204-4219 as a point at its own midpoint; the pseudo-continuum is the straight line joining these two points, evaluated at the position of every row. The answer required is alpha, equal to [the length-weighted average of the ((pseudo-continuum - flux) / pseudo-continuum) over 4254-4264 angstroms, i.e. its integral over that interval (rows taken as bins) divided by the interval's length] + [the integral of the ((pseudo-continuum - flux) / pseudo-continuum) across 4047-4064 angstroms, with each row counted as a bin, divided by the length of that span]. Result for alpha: -0.14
